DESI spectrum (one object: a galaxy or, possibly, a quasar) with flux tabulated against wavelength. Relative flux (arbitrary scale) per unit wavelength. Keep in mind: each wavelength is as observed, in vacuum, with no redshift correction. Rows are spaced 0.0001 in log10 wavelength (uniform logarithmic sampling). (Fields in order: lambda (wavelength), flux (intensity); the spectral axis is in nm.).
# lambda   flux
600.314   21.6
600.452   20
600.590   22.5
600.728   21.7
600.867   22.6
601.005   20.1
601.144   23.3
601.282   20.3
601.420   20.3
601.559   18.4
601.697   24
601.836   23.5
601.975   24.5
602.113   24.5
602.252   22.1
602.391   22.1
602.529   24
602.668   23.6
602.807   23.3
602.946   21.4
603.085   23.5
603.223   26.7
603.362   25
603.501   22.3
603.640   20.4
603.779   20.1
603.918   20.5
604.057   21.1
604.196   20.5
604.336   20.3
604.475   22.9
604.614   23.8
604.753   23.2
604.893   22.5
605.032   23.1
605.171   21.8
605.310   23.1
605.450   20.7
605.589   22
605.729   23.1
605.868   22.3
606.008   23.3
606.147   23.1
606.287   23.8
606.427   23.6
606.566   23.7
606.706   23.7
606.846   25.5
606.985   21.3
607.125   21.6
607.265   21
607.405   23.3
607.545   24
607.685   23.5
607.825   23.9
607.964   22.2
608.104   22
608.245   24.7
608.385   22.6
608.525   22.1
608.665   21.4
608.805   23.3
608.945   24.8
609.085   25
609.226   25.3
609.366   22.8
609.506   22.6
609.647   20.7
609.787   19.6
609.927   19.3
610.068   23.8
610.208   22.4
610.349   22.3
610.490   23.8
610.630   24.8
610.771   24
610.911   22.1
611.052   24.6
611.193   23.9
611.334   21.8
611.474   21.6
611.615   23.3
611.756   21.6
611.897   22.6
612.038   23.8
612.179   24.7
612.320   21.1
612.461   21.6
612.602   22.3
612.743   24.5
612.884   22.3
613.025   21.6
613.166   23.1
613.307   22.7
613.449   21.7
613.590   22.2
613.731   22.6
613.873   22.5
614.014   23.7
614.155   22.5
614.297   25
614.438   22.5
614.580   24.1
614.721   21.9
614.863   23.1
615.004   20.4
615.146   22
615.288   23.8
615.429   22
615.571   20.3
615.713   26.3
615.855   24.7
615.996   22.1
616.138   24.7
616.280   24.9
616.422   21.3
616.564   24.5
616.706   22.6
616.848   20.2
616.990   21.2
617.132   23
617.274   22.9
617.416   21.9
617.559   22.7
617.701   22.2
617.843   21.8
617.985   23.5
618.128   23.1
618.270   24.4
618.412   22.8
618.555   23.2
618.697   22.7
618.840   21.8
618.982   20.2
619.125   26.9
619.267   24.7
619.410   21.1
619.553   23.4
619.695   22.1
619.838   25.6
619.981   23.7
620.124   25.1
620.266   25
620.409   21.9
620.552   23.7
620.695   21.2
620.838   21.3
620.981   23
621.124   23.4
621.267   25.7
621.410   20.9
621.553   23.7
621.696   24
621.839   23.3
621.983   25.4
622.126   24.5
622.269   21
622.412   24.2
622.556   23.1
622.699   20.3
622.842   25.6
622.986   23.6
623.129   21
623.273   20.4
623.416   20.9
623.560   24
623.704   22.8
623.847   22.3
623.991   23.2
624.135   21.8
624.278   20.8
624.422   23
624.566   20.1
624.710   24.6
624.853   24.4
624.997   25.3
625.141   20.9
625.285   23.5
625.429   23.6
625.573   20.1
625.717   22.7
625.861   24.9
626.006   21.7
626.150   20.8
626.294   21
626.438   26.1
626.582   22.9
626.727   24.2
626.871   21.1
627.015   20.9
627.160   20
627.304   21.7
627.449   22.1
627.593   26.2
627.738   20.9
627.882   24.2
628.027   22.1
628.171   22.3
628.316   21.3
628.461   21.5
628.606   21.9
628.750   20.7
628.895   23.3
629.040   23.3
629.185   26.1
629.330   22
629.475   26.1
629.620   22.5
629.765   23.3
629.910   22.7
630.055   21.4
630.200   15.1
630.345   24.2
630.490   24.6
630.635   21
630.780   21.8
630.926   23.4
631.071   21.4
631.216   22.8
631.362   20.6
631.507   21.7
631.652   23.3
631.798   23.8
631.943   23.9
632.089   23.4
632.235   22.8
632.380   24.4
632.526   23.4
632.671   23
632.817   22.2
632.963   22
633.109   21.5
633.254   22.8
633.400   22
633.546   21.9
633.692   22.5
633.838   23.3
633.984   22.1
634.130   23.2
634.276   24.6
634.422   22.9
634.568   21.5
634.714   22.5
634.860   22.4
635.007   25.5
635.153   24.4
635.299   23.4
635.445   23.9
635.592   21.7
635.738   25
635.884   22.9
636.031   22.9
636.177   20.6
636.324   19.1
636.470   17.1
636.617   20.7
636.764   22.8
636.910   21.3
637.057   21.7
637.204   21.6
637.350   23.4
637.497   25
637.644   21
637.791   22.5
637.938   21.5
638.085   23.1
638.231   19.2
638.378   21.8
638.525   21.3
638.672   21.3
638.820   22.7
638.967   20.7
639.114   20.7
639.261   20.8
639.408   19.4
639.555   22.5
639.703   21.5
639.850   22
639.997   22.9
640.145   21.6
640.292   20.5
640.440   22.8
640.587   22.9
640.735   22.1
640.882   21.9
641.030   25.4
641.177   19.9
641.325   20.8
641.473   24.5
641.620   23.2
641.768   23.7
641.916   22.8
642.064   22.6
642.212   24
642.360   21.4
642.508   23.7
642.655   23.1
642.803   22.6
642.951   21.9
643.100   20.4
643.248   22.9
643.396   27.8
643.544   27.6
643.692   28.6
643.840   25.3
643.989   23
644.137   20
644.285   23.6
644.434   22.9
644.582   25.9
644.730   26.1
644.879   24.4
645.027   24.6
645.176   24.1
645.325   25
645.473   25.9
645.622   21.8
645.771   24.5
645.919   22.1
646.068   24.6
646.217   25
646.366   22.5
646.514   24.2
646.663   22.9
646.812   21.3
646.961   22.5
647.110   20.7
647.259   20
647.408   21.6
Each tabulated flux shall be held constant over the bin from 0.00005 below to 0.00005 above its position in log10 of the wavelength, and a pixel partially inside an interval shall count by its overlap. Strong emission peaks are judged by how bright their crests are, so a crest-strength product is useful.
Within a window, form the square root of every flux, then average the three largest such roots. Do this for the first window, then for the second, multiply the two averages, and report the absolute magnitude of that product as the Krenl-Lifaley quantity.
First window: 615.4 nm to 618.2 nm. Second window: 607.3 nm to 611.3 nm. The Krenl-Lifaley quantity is 25.2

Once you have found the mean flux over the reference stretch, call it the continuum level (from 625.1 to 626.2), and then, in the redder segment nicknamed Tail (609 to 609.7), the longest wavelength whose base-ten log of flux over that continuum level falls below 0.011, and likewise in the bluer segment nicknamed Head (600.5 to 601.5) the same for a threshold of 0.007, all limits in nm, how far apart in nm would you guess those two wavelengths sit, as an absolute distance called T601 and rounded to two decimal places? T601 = 8.23 nm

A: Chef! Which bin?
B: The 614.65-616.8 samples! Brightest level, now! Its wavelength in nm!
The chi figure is 615.713 nm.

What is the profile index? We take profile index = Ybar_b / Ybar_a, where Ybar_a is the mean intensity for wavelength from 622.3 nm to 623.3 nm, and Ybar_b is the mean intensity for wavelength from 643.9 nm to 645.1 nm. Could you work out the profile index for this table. 1.05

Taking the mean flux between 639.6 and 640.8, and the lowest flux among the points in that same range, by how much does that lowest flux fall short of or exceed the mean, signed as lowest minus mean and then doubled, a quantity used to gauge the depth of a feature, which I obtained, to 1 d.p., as -3.1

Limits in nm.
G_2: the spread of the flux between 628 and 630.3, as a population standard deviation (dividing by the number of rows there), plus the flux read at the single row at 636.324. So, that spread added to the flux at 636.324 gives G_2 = 21.5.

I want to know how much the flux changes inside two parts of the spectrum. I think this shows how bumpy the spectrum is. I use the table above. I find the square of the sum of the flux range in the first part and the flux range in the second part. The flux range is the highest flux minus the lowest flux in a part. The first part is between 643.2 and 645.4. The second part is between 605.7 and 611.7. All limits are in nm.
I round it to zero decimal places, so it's 219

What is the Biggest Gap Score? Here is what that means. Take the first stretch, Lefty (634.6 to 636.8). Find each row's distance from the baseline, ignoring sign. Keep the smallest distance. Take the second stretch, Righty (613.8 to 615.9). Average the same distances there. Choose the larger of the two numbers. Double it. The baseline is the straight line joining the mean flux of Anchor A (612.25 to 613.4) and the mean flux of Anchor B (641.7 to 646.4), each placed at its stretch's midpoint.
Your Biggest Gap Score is 2.6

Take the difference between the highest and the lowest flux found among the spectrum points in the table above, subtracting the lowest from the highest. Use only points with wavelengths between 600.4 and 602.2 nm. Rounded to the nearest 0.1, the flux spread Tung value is 6.1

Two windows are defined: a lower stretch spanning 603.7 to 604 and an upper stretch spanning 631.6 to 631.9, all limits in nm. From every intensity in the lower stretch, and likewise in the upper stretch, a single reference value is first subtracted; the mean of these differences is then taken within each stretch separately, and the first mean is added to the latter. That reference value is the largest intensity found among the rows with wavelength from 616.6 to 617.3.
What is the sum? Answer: -2.1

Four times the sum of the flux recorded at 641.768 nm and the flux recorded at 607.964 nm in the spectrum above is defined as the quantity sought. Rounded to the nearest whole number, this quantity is 184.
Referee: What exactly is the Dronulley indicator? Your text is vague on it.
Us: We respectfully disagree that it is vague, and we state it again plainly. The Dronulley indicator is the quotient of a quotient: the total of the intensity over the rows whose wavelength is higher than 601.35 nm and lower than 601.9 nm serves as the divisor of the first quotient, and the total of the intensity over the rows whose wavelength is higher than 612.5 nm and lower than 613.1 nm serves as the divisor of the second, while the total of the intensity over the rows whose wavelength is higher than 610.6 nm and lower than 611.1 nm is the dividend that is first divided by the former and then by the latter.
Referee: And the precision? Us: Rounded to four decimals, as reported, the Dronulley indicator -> 0.0122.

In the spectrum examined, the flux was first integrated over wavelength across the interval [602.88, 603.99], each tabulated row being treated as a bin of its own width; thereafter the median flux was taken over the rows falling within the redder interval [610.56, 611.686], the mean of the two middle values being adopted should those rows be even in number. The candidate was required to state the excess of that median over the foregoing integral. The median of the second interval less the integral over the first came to -1.4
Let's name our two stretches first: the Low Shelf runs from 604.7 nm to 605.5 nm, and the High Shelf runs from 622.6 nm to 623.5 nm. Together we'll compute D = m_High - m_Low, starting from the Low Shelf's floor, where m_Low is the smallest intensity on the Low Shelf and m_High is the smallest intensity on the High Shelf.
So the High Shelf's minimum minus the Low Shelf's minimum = -0.4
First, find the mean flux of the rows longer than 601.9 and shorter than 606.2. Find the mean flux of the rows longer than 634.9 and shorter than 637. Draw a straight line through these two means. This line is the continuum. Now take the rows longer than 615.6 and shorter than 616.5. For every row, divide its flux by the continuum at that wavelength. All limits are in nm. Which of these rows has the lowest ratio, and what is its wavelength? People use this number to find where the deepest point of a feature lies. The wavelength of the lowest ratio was 616.422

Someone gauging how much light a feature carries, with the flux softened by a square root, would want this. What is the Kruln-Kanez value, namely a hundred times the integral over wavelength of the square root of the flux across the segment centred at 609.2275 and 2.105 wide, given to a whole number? 1002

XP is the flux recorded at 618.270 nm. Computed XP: 24.4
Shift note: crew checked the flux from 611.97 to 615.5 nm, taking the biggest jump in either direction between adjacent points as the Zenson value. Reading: 3.6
